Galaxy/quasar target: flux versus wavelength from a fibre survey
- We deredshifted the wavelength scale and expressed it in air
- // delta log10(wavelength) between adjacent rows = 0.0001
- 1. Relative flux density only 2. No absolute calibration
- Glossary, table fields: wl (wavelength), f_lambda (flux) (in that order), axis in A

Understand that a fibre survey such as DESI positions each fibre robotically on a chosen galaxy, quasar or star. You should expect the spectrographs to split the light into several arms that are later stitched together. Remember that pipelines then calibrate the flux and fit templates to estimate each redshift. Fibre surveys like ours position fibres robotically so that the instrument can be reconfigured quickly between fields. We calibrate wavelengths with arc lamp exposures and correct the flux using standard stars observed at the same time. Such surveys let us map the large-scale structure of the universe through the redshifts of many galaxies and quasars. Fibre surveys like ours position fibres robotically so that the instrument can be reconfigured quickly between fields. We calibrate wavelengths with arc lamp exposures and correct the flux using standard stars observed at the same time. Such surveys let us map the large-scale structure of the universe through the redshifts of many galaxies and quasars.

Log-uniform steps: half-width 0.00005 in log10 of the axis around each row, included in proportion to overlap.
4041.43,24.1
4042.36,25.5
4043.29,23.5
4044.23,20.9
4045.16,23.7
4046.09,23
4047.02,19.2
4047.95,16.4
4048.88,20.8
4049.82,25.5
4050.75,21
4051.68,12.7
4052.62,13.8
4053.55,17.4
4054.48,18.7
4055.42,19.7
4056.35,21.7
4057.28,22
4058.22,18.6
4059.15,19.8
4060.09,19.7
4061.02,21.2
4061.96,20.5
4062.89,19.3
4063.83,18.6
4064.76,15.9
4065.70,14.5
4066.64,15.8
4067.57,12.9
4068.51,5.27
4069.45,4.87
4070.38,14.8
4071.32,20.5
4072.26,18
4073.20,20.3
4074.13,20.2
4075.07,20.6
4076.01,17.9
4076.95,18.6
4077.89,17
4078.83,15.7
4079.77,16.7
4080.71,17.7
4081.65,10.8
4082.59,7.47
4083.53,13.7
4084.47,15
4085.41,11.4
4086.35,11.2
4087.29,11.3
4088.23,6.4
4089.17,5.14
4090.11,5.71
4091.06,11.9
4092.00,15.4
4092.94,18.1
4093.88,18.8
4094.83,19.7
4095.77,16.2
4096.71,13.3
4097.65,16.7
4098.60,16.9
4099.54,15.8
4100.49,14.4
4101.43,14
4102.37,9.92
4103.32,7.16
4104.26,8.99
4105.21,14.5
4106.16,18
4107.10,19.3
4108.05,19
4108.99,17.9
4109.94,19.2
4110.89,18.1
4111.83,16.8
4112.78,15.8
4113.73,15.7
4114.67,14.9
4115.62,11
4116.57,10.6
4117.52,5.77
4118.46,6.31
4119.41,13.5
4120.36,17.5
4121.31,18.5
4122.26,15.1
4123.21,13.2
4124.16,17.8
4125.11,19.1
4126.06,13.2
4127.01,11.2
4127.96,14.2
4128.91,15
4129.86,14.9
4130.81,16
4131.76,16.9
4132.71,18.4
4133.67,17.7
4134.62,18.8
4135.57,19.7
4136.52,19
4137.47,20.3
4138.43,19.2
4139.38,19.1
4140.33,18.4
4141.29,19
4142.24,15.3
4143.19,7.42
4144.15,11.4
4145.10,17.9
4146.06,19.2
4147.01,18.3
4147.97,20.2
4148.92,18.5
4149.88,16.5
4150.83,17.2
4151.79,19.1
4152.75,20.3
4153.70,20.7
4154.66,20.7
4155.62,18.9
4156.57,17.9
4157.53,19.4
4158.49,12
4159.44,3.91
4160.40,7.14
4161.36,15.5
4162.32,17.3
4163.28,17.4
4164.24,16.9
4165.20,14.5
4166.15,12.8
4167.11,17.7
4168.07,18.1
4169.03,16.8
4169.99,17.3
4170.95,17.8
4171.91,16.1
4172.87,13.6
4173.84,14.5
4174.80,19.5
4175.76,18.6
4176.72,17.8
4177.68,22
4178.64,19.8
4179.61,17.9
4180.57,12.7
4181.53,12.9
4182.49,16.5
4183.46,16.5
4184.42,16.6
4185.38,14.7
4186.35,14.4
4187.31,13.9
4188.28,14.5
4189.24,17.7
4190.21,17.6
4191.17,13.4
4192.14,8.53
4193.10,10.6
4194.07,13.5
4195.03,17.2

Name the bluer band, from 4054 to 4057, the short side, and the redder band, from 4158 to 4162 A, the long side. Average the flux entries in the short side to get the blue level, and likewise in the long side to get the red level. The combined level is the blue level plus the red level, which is 30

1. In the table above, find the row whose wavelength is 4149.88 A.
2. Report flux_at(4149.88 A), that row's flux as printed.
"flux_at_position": 16.5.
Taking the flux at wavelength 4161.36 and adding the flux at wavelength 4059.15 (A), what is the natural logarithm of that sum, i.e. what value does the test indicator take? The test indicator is 3.56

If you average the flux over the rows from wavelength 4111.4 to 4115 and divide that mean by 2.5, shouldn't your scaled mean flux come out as 6.3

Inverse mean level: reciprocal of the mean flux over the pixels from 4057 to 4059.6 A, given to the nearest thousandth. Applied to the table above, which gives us 0.050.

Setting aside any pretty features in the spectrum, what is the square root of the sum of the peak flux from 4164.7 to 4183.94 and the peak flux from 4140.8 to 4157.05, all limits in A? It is 6.53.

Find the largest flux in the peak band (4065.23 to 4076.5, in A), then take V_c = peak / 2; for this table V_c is 10.3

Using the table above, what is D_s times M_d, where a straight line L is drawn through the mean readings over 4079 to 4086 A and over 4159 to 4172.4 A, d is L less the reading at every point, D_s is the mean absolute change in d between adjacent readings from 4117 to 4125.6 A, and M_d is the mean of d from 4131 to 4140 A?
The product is -13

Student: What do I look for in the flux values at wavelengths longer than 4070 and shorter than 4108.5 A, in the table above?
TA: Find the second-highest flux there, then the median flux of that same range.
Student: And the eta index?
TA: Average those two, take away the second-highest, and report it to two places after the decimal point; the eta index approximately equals -2.40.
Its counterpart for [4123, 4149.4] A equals -1.05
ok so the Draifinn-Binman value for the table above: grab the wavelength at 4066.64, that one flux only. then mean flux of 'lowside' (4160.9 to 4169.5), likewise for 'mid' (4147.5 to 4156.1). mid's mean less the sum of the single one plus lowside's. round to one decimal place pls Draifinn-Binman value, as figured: -13.0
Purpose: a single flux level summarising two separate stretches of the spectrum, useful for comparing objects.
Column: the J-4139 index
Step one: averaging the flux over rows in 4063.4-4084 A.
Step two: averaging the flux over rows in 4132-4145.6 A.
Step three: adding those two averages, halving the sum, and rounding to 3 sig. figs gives 16.3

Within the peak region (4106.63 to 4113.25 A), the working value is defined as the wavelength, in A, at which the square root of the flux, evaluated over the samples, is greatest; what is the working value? 4107.10 A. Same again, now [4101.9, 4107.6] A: 4107.10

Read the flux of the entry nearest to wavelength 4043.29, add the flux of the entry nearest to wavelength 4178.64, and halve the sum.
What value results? 22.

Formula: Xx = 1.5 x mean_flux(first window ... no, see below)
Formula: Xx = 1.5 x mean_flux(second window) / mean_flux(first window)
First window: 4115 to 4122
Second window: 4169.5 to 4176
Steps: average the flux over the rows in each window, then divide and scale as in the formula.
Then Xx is 2.1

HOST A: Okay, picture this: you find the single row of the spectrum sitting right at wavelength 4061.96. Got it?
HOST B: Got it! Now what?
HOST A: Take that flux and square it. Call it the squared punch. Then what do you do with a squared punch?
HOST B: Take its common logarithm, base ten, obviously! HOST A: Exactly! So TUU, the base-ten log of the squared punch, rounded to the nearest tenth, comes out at 2.6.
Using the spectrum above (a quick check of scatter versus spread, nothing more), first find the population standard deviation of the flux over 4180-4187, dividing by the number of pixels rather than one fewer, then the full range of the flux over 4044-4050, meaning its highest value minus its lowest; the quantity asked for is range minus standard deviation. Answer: 7.5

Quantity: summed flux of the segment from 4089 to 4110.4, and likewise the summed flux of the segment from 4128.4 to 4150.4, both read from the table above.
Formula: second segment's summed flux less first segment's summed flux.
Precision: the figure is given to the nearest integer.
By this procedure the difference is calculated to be 61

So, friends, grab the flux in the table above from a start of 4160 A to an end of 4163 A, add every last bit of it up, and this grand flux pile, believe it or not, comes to 40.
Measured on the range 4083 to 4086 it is 40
